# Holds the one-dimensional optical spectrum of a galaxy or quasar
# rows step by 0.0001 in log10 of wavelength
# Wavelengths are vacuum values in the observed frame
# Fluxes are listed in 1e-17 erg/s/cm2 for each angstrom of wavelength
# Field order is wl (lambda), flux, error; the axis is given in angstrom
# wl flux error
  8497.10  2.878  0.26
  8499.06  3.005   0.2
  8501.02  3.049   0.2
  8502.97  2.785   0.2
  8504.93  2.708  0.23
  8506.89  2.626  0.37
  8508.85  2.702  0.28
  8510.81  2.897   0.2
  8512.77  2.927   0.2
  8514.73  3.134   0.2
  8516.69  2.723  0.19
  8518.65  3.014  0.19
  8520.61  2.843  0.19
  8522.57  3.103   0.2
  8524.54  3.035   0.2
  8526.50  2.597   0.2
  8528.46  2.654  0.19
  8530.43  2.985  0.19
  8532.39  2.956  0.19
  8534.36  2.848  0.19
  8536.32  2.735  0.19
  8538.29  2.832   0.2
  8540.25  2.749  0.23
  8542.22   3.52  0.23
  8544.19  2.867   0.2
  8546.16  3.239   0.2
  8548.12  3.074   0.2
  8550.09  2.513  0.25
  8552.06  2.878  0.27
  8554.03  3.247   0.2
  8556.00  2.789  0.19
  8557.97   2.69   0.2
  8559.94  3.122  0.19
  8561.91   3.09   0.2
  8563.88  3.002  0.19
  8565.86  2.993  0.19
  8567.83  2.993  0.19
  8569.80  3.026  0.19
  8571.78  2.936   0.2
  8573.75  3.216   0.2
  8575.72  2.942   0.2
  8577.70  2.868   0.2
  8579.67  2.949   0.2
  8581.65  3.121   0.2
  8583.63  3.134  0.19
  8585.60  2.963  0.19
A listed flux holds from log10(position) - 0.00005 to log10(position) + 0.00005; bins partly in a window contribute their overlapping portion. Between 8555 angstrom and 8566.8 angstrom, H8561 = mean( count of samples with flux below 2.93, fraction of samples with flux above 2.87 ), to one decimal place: 1.3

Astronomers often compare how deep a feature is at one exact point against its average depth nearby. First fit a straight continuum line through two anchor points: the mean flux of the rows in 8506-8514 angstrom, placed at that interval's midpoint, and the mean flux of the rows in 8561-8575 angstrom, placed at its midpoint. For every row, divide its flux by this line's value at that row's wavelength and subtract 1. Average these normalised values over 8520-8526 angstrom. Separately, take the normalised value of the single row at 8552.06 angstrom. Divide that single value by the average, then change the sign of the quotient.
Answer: 1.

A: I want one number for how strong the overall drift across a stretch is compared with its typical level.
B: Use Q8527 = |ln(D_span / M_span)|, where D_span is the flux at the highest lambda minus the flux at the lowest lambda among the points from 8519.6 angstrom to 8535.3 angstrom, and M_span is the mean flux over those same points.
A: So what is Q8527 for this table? 6.36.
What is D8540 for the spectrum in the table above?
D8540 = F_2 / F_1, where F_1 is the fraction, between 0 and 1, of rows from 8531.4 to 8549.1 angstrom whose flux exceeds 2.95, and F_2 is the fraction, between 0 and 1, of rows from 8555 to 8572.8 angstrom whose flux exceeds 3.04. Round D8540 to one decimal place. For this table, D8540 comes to 0.5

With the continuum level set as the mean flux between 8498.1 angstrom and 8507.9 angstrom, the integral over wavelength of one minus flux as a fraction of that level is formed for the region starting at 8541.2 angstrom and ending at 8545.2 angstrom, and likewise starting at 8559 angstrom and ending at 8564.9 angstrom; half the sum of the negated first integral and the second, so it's 0.00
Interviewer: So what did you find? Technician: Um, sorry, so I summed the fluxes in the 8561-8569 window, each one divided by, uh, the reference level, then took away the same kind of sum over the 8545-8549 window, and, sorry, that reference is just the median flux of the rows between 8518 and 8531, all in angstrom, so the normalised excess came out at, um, 1.9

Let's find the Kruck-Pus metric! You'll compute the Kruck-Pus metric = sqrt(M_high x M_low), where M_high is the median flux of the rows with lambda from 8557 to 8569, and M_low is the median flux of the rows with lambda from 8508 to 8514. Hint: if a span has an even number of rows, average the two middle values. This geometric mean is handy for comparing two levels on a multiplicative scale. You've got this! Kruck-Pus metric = 2.95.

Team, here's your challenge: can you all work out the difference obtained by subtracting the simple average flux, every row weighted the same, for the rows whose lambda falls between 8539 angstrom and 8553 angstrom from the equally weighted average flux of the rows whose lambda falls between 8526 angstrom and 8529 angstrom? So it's -0.35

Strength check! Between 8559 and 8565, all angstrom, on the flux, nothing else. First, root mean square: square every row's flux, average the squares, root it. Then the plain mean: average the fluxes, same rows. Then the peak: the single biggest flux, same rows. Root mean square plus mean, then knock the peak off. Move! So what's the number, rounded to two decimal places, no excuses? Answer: 3.02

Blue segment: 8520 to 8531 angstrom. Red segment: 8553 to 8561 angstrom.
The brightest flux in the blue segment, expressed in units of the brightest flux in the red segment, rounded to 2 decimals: 0.96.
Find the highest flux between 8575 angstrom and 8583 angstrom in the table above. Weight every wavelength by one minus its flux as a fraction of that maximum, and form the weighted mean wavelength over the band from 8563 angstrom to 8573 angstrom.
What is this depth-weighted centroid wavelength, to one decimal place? 8568.1 angstrom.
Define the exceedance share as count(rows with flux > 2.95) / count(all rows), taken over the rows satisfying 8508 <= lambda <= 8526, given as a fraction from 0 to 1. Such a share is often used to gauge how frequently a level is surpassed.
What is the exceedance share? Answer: 0.44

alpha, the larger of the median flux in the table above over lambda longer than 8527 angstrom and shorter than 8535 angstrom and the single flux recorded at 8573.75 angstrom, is 3.22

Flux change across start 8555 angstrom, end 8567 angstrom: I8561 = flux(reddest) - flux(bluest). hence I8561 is 0.2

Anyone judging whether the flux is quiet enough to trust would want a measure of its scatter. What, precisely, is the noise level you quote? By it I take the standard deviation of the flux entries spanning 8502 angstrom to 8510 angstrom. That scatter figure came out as 0.06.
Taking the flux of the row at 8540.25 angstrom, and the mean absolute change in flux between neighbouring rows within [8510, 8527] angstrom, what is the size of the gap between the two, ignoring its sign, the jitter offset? 2.5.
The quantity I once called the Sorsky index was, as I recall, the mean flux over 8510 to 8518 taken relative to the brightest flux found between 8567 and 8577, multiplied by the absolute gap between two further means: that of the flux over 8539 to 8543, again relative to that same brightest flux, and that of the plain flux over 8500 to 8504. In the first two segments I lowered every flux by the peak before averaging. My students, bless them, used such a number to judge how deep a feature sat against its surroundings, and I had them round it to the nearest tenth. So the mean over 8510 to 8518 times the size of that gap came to -0.9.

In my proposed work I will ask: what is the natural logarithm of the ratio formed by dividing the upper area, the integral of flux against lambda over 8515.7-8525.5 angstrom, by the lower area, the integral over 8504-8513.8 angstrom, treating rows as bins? 0.06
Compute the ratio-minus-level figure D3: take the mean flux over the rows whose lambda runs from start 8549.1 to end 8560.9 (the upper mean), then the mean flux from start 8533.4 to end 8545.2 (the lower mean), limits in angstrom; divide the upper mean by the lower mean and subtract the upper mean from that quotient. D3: -1.89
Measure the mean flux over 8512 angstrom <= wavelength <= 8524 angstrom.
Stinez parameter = 2.96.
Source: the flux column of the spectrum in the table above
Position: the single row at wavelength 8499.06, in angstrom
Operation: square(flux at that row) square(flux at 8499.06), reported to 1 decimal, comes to 9.0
